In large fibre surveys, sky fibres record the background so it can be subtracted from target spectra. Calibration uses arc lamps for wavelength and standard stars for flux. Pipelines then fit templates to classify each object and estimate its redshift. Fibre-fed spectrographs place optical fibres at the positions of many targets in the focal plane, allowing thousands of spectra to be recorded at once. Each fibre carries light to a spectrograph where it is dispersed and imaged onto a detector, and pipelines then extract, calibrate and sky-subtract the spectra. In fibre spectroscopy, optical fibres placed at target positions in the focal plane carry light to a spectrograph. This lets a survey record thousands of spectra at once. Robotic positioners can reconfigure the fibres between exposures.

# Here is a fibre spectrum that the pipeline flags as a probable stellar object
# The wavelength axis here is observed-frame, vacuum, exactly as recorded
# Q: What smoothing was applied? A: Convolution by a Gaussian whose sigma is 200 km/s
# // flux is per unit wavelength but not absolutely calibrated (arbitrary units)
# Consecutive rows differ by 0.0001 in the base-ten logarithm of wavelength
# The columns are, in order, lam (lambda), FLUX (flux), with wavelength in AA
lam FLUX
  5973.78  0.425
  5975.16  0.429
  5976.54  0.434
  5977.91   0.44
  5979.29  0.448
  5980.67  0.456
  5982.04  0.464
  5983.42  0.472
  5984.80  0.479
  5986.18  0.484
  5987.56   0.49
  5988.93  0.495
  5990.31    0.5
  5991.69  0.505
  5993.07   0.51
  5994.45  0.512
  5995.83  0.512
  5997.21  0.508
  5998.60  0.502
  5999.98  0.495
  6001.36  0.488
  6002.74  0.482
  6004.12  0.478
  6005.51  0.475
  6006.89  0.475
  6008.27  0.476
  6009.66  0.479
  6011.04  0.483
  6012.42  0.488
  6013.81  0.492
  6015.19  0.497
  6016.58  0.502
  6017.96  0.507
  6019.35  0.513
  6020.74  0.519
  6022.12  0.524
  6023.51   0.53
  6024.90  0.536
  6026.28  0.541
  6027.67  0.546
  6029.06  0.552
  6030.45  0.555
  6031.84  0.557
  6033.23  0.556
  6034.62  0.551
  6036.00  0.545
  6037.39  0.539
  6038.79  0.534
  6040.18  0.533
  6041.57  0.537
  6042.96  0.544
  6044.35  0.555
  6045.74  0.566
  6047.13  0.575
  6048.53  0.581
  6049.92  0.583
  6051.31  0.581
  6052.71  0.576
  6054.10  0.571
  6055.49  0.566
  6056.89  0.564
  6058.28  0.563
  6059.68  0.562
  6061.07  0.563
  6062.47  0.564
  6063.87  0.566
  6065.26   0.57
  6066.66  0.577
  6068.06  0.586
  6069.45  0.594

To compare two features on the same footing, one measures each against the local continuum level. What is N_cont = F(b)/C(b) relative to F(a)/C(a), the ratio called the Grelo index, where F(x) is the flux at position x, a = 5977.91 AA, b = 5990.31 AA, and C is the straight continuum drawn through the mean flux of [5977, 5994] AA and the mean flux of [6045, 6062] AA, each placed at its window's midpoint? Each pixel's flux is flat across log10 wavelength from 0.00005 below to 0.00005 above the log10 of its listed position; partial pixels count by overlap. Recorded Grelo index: 1.10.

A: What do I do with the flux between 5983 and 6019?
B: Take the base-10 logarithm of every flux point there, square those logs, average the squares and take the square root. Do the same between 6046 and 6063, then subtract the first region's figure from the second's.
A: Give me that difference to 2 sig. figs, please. -0.065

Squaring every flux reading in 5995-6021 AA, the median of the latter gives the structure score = 0.24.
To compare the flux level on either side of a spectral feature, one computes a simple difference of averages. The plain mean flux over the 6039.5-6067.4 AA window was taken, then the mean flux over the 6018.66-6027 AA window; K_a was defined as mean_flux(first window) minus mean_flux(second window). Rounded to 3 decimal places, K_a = 0.038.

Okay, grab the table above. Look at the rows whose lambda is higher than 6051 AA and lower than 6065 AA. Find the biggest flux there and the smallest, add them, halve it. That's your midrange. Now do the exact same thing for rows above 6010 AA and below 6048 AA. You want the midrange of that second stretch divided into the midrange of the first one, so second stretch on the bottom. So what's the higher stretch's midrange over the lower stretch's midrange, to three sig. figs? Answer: 1.08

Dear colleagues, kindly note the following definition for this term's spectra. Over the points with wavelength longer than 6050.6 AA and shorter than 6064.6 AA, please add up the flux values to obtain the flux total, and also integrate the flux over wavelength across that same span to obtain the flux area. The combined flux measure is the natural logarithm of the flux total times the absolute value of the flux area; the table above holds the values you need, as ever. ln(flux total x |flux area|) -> 3.81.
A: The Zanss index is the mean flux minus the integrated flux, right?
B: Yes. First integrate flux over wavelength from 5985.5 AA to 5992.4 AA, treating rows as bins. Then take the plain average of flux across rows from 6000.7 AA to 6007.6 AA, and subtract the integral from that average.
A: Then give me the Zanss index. -2.9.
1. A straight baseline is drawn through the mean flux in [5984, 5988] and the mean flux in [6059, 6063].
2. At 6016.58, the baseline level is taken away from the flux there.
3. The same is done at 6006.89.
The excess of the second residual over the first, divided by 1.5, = -0.011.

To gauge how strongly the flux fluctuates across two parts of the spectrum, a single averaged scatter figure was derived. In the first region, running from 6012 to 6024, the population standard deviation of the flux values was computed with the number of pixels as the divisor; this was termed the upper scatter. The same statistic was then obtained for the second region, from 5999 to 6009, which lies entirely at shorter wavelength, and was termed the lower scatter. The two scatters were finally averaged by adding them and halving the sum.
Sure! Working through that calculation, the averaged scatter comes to 0.010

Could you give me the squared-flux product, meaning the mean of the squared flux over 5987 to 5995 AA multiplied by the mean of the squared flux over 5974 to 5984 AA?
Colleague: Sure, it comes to 0.051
